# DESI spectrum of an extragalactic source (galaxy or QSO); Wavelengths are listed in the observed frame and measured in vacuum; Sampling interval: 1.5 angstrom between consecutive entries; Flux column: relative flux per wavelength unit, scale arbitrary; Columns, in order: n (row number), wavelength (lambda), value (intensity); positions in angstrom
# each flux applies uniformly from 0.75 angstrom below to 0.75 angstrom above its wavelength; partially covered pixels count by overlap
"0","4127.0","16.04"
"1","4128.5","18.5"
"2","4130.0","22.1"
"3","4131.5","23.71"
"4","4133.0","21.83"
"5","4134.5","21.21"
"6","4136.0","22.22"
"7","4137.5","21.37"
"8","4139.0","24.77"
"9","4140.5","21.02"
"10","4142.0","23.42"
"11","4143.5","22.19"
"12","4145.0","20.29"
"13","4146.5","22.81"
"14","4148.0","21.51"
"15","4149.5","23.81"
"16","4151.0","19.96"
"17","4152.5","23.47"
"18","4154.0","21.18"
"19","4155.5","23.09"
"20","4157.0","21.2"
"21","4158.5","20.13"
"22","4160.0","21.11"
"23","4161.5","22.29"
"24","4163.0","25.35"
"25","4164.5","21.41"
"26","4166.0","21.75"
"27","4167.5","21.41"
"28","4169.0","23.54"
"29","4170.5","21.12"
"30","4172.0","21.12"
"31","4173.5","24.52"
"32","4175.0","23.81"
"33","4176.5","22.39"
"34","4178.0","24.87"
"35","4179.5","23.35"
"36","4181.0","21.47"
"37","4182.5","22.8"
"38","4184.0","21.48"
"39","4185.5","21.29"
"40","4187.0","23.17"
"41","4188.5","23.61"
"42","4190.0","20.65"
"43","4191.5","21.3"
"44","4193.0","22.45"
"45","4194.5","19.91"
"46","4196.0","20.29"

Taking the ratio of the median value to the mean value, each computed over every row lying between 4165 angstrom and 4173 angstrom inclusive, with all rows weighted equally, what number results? 0.98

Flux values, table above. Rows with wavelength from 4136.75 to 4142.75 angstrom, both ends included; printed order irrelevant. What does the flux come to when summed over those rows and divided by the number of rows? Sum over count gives 22.6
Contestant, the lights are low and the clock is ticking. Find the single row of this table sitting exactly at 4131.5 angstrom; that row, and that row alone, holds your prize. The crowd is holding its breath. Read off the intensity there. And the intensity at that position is 23.71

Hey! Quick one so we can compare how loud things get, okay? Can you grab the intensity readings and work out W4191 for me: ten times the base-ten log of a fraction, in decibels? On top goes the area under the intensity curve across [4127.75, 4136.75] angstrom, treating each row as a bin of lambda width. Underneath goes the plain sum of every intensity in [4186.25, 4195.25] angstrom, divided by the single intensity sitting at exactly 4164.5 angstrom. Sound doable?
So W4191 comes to 15.0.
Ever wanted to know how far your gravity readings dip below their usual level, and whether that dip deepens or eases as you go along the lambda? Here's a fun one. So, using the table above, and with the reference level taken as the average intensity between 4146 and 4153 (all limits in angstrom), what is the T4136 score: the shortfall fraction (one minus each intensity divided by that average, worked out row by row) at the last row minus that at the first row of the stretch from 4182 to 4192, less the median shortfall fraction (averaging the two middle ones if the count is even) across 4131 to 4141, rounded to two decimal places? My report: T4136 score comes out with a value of 0.05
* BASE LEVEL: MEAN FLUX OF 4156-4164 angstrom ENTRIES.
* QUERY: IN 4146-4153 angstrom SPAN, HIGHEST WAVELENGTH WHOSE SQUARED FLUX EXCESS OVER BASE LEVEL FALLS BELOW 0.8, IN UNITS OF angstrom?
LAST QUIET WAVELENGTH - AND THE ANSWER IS 4148.0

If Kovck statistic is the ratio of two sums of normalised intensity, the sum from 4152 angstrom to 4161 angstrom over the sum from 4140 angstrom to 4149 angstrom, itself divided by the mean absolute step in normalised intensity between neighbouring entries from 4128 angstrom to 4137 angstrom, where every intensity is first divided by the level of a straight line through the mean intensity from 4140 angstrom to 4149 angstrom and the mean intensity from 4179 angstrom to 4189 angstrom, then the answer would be 12.3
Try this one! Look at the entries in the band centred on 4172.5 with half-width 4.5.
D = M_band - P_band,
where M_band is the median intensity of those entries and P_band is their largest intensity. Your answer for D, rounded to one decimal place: -1.6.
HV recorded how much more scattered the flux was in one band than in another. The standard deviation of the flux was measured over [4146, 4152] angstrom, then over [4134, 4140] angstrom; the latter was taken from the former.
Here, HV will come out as 0.0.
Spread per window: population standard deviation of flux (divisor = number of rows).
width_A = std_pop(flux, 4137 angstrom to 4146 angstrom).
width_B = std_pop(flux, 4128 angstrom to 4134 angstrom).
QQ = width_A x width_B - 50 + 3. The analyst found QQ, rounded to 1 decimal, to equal -44.1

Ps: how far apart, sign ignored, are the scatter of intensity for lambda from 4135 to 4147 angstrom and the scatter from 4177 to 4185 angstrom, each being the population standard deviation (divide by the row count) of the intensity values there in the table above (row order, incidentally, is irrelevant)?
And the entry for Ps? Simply 0.06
